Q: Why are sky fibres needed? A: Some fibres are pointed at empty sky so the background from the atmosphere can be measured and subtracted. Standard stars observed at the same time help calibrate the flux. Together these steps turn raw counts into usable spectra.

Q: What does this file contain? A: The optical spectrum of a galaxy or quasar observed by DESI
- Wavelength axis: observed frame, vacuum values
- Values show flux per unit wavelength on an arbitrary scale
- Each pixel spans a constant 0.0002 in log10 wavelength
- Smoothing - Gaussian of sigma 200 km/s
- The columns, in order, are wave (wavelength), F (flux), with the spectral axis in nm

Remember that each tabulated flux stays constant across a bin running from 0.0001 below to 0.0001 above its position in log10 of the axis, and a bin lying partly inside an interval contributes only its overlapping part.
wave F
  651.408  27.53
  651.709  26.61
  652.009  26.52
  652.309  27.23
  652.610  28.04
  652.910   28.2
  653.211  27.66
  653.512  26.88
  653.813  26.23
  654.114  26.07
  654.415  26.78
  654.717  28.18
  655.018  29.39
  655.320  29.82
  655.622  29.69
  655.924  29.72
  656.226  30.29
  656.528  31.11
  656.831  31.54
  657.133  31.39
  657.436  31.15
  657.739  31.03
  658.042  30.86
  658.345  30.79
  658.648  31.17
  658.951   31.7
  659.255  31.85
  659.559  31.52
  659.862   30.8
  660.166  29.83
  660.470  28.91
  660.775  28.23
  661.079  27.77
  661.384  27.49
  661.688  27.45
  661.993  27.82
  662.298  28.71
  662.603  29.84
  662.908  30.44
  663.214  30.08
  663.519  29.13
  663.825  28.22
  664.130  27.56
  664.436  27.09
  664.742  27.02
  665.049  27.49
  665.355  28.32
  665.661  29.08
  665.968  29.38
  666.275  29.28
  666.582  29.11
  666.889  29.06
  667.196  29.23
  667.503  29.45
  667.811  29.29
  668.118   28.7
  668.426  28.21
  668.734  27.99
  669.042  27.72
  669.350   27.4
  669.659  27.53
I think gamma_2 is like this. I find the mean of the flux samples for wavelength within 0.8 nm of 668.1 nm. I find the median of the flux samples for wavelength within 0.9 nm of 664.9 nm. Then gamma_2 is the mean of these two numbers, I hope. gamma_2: 28.1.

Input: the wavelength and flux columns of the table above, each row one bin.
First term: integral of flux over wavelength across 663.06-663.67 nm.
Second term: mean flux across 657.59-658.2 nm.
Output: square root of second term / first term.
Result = 1.31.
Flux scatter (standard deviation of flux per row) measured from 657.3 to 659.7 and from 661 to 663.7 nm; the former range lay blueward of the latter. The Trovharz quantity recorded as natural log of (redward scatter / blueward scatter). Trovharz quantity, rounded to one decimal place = 1.1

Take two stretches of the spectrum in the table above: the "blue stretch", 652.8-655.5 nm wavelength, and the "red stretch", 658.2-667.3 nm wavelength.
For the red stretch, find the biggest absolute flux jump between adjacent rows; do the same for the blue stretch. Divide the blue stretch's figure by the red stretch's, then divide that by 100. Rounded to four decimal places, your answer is 0.0124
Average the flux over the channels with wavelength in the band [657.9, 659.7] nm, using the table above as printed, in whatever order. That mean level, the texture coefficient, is 31.3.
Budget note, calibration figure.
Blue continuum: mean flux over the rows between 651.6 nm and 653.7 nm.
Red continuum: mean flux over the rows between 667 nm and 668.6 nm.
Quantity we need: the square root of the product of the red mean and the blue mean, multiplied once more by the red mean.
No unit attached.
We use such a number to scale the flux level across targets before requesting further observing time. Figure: 815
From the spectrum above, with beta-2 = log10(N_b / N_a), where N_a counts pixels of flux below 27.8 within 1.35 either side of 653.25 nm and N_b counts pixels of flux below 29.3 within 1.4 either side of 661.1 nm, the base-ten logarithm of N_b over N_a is 0.0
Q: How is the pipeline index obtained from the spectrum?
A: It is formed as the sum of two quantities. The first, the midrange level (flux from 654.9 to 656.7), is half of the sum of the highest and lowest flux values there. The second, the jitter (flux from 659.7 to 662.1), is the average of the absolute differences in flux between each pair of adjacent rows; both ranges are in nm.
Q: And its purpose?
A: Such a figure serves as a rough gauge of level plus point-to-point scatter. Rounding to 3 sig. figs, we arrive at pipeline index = 30.8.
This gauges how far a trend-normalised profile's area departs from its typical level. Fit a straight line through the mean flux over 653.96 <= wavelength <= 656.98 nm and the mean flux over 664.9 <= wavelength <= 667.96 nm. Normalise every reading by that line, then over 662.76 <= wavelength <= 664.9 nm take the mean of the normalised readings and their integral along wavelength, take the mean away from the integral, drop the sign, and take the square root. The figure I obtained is 1.06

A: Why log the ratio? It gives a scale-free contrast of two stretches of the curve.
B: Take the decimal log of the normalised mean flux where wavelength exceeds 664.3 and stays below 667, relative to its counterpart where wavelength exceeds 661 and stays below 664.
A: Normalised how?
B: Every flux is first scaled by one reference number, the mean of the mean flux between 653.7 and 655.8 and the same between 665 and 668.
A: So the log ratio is -0.004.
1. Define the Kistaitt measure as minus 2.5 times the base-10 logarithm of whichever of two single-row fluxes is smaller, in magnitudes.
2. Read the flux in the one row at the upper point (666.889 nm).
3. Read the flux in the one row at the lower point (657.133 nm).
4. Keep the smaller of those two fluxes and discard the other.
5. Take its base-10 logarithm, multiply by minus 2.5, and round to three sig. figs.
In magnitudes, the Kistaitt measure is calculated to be -3.66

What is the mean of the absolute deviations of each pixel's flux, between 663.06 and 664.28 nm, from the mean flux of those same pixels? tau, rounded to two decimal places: 0.86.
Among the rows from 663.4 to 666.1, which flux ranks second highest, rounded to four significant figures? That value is 29.13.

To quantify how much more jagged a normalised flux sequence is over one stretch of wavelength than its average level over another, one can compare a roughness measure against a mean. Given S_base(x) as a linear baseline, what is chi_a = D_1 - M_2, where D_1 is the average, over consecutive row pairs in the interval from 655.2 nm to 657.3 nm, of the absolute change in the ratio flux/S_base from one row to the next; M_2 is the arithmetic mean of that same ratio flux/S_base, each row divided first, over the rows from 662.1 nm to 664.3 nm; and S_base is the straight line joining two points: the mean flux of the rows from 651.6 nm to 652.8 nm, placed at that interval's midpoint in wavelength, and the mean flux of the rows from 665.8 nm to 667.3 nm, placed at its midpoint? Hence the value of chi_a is -1.00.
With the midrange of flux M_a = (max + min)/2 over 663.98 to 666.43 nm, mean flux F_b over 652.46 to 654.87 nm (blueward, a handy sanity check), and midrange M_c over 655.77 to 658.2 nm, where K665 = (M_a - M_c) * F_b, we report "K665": -66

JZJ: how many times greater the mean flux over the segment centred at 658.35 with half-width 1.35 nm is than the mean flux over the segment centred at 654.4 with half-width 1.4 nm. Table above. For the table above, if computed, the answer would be 1.12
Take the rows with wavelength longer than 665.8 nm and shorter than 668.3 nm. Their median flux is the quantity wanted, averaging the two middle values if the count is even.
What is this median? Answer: 29.3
